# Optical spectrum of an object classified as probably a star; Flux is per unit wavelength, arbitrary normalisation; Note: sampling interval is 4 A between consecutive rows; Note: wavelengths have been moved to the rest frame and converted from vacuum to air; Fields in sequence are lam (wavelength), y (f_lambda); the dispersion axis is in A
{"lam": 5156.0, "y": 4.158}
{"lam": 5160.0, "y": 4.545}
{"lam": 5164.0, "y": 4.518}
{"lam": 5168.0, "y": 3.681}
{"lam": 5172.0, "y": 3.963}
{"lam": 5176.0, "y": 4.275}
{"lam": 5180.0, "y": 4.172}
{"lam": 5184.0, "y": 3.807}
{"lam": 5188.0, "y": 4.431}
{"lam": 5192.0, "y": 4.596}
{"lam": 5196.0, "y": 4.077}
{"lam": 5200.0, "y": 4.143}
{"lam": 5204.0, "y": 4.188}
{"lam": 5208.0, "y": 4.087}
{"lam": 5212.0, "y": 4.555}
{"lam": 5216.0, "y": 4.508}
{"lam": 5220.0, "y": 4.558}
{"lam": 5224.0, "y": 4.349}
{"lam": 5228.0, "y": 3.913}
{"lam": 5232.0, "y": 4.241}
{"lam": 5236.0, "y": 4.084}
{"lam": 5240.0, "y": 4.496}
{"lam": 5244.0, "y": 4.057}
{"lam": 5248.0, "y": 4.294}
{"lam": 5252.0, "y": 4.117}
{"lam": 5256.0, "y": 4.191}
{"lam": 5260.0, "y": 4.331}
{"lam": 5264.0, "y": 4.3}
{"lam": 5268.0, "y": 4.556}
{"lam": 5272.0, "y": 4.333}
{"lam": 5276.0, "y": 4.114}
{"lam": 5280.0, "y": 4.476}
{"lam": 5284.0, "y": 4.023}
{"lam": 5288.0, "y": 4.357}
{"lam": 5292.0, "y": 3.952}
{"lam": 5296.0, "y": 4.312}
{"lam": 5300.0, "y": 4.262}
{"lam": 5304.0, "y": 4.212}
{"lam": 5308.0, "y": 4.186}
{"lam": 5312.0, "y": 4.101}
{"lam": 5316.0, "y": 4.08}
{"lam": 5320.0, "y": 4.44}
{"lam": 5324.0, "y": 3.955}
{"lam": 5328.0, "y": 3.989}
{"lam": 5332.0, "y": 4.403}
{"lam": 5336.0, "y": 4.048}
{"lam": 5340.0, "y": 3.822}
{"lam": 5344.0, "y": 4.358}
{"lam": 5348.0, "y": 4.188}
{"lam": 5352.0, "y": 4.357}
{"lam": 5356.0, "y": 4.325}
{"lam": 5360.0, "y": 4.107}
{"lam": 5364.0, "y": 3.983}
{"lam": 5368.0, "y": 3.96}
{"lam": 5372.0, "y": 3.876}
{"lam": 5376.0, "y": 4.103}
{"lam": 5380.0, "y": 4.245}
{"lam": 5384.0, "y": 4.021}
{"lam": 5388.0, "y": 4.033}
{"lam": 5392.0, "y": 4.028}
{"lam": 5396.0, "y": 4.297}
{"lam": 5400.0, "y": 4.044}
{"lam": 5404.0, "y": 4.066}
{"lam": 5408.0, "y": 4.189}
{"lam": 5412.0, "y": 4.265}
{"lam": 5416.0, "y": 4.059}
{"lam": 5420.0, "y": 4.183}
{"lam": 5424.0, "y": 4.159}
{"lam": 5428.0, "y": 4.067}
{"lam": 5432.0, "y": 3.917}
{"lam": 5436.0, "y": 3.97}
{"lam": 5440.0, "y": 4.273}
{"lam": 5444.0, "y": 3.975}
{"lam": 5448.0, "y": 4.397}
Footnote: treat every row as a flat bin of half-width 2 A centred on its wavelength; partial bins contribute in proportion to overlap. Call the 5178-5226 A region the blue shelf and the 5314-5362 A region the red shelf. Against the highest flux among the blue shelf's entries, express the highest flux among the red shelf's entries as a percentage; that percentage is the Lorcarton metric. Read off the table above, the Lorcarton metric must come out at 96.6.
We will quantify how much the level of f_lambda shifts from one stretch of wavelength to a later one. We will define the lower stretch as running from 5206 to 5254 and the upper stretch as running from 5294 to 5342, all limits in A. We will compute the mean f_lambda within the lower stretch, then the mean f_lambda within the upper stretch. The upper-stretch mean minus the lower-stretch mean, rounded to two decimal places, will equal -0.12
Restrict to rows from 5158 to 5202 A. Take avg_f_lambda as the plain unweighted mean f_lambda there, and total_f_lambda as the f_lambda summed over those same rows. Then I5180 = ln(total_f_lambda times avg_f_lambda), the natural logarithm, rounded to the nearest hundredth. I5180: 5.27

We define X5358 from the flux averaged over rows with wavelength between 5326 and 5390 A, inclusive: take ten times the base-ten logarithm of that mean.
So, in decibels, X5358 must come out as 6.14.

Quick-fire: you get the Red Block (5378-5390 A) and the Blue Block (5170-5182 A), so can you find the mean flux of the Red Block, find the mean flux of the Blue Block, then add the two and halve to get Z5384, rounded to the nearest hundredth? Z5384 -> 4.12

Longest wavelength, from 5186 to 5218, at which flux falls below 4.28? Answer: 5208.0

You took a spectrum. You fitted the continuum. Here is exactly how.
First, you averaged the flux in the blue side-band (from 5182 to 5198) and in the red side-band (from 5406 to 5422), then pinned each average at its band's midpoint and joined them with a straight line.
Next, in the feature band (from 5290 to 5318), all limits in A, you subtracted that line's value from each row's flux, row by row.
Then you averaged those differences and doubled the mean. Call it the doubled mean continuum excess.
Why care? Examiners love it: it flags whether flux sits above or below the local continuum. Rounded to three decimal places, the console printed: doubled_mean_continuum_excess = -0.085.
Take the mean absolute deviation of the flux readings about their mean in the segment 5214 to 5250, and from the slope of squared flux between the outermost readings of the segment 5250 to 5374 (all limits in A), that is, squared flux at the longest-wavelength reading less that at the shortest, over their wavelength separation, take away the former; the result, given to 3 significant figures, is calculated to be -0.197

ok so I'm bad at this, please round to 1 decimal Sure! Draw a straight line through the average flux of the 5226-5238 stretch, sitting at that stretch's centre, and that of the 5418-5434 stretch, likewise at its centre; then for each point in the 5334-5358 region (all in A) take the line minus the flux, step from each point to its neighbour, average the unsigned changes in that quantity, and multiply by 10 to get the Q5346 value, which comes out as 2.3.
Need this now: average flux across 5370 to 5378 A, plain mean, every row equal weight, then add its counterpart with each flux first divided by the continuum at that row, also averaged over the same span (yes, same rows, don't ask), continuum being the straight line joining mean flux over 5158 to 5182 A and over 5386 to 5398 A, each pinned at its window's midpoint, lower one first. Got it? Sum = 4.96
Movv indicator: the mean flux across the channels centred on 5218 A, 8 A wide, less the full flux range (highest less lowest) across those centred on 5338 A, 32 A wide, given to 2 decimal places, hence 3.95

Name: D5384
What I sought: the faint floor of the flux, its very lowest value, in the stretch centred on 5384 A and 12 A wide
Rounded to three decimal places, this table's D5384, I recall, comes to 4.021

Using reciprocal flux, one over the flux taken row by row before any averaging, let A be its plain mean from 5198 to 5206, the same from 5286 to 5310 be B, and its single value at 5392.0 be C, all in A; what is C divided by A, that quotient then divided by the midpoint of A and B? 4.33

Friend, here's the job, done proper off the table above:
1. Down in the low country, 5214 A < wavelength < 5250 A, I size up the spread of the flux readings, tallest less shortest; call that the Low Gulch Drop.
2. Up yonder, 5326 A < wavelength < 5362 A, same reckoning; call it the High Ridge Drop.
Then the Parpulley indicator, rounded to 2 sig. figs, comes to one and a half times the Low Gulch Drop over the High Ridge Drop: 1.7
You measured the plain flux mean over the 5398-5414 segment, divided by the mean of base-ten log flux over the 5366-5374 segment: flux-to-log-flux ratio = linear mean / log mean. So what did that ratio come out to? 6.98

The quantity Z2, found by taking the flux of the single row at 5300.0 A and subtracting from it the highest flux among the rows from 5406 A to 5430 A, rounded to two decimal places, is 0.00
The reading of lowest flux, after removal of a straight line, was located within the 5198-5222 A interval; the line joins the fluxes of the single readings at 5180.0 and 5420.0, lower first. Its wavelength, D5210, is 5208.0 A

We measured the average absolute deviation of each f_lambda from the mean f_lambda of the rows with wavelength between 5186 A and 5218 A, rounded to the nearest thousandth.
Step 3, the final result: 0.199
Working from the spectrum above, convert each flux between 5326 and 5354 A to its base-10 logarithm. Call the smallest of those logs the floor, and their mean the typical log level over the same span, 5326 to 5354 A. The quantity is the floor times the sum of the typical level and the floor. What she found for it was 0.700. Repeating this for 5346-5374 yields 0.707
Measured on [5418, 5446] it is 0.713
